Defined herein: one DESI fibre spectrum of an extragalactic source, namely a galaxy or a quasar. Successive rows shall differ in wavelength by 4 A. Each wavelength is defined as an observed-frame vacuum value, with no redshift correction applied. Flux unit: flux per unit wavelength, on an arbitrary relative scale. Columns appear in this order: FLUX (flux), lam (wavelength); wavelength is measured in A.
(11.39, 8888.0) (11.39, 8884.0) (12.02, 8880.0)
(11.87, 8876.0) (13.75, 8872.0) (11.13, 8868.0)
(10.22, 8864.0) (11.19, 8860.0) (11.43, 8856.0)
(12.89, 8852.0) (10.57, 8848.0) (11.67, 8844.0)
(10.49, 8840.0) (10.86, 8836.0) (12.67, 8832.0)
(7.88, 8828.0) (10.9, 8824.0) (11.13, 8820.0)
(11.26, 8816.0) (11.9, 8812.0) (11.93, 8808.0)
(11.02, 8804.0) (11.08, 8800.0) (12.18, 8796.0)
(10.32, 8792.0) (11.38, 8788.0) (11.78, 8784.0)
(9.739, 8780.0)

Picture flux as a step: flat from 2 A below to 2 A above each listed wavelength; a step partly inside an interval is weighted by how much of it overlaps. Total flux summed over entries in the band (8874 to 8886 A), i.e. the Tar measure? 35.3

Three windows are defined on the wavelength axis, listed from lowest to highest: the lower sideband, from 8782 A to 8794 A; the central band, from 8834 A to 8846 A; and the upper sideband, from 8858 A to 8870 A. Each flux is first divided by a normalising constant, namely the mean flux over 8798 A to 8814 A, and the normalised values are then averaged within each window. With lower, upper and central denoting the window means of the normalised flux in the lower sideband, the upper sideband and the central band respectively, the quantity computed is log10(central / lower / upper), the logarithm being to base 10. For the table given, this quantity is 0.019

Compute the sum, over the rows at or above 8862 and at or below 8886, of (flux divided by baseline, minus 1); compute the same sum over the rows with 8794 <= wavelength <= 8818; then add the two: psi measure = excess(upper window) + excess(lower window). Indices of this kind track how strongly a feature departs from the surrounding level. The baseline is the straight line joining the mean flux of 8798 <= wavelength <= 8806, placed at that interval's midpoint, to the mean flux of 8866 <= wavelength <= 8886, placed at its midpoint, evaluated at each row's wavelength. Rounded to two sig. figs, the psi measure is 0.11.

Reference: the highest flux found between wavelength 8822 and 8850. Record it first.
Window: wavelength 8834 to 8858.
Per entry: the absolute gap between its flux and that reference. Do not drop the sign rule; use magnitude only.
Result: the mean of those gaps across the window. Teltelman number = 1.4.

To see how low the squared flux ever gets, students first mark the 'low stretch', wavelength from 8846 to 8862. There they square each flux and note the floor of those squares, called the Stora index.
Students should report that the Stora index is 112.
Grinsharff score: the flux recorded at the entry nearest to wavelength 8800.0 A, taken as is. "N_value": 11.08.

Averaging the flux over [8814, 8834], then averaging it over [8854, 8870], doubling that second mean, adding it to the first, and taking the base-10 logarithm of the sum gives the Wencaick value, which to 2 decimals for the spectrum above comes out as 1.52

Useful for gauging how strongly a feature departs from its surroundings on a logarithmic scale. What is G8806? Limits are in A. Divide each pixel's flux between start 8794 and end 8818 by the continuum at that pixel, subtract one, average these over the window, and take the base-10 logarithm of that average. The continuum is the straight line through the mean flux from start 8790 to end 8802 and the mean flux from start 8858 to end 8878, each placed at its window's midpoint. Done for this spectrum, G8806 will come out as -1.6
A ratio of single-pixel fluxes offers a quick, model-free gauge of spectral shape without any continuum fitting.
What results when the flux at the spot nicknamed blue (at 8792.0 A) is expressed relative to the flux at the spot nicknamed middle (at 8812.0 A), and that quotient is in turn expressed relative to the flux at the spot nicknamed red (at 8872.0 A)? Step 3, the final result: 0.063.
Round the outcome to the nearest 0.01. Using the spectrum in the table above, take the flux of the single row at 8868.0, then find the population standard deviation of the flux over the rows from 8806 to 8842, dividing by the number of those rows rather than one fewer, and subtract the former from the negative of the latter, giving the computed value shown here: -12.40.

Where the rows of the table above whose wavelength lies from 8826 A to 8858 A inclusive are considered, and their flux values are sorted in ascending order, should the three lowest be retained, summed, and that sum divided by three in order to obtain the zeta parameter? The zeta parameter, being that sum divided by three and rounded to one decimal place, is 9.6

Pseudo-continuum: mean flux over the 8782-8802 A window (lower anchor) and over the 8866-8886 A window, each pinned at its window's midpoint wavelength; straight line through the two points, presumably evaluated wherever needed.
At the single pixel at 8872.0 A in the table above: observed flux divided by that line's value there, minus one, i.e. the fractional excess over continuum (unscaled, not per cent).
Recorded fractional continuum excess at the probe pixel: 0.15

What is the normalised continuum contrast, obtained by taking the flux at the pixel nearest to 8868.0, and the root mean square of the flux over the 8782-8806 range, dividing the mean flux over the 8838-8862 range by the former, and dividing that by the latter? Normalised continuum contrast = 0.090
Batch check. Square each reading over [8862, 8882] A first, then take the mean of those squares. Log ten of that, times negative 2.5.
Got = -5.37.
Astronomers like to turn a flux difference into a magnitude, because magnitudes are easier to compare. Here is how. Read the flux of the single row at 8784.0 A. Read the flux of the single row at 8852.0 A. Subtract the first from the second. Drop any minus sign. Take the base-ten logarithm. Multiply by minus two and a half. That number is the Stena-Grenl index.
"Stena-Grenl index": -0.11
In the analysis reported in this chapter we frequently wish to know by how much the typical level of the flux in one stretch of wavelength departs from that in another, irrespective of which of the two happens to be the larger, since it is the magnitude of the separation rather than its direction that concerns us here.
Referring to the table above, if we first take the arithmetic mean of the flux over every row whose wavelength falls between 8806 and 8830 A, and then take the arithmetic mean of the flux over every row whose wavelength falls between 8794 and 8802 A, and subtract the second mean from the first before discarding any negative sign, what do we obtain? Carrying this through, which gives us 0.80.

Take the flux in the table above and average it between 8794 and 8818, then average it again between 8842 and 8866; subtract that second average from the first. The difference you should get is 0.2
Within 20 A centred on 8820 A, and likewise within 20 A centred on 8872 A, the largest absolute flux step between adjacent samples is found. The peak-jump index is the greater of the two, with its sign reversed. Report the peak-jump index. -3.0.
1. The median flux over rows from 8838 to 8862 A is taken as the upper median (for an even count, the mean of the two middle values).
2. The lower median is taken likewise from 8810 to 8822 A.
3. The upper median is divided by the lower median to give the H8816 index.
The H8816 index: 1.00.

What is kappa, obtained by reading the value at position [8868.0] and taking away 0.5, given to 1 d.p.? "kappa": 10.6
